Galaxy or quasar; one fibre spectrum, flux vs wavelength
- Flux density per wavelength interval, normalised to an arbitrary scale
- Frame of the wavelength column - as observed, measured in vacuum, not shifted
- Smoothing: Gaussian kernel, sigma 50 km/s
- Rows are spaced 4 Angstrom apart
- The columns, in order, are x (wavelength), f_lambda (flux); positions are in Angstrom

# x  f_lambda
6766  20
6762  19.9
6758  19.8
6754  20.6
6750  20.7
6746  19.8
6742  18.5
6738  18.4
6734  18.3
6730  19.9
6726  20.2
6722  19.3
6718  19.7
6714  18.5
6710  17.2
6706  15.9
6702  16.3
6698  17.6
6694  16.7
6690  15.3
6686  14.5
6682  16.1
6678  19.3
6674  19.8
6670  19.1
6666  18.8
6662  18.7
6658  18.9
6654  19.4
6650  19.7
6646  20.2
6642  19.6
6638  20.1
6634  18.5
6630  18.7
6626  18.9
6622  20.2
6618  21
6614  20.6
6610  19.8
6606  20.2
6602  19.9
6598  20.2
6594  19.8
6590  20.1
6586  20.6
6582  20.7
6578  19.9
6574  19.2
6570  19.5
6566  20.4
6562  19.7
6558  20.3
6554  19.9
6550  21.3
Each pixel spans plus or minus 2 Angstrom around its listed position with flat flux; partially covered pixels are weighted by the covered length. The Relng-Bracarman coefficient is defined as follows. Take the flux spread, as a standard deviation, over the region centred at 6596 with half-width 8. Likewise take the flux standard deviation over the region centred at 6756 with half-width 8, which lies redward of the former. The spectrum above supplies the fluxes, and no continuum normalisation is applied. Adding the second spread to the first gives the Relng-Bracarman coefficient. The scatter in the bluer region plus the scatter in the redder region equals 0.6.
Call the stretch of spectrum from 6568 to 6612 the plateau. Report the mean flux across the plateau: 20.0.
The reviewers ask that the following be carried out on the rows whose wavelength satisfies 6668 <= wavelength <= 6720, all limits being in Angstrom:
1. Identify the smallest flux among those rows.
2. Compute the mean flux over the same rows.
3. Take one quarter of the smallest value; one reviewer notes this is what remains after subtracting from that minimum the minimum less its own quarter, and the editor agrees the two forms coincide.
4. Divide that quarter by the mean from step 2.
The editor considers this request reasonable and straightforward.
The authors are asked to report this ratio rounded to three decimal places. 0.209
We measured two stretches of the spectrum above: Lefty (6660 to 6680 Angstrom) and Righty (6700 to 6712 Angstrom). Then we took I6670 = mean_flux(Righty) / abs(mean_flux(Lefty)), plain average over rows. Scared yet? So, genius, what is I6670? 0.86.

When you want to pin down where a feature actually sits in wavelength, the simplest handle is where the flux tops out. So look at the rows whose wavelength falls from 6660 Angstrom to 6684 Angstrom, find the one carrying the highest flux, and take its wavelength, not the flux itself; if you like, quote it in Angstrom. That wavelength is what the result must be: 6674 Angstrom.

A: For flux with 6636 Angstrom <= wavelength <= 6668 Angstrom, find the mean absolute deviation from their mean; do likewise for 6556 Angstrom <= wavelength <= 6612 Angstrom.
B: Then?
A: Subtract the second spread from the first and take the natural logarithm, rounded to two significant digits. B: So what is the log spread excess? -2.0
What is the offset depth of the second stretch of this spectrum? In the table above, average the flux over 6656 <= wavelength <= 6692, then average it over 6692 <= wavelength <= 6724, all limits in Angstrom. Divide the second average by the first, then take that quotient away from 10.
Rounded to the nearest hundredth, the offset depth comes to 9.01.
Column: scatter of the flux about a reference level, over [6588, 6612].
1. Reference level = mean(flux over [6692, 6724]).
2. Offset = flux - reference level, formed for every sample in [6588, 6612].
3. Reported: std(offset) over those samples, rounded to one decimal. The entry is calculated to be 0.2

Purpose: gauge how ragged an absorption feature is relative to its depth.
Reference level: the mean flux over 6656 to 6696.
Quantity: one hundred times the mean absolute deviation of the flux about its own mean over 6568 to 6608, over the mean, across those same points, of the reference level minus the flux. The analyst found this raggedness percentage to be -15.3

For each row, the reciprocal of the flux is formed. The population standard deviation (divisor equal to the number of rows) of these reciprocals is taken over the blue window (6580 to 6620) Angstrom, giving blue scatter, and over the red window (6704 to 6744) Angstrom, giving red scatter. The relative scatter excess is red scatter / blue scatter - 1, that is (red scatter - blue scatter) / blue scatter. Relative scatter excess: 3.02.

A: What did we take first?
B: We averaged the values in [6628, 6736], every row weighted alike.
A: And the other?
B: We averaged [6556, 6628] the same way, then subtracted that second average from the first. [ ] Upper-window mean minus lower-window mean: -1.7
